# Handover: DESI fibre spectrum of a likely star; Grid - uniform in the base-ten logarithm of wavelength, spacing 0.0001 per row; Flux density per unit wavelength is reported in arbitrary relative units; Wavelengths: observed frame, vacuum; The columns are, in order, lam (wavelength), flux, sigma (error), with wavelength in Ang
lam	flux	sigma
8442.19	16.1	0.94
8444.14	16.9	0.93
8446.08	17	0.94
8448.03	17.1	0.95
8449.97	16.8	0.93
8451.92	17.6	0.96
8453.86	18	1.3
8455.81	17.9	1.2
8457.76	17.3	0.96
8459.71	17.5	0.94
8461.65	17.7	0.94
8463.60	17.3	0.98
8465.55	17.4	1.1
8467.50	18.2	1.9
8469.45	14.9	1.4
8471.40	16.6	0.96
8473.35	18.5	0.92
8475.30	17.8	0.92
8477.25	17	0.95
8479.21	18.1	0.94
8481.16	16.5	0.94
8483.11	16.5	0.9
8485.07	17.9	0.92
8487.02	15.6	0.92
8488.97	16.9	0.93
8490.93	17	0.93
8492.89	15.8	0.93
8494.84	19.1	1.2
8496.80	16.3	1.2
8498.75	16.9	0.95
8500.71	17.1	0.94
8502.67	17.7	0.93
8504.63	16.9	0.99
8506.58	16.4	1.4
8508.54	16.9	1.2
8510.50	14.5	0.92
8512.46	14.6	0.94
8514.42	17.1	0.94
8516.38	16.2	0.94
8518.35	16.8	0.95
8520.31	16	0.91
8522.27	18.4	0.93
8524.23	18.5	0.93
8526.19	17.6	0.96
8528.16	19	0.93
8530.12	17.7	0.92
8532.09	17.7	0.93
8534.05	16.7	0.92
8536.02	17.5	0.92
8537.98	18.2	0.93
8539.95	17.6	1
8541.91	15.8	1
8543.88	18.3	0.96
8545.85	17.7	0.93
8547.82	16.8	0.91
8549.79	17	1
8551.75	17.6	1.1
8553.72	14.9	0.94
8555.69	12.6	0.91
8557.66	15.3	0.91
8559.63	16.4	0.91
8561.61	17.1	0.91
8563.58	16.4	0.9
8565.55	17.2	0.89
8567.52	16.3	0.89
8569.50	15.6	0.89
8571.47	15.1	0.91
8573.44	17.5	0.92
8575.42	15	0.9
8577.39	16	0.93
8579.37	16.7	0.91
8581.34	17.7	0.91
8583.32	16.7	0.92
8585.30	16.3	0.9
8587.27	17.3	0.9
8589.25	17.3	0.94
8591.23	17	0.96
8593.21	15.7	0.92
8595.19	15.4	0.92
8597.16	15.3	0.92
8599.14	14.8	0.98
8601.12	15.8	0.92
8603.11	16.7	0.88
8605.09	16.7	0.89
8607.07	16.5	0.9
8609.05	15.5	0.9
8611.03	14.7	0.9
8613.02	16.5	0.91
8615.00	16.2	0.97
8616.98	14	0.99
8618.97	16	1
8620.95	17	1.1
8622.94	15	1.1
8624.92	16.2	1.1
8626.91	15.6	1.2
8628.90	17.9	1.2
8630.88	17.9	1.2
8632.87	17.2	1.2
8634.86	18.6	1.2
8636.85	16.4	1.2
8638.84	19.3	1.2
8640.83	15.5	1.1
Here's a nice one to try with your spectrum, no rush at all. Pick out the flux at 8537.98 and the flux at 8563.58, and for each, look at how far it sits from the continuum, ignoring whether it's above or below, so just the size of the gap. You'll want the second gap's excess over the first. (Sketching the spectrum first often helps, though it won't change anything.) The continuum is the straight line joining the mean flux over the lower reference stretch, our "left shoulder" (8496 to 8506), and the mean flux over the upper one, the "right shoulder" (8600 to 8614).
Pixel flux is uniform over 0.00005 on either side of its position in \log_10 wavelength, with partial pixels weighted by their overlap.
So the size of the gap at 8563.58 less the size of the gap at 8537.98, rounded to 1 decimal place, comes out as -1.5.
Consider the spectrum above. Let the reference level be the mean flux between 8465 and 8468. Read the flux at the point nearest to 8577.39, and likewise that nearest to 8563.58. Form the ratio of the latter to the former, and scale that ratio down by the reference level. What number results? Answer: 0.058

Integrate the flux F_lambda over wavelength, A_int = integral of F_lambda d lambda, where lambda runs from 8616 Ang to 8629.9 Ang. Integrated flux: 222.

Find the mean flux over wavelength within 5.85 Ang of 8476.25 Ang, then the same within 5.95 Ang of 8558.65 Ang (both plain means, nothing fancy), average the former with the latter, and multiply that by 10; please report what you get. 164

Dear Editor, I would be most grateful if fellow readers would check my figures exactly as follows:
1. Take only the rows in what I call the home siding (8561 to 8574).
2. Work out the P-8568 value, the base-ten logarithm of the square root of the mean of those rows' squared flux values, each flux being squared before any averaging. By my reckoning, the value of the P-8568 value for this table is 1.22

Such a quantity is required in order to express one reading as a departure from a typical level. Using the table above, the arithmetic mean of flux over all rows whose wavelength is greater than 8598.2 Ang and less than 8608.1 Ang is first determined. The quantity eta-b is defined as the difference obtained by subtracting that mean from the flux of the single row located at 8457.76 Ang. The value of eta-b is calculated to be 1.2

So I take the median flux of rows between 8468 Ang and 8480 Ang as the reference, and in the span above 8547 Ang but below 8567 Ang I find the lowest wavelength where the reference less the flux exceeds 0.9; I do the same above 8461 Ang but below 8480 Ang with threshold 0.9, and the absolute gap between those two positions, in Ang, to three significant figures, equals 84.3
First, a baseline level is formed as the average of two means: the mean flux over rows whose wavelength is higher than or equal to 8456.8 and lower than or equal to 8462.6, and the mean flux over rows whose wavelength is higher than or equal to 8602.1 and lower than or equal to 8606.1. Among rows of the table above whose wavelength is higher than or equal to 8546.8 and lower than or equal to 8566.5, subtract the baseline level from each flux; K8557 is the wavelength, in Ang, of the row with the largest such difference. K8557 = 8551.75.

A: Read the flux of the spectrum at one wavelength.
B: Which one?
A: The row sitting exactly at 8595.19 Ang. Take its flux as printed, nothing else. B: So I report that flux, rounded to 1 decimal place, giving 15.4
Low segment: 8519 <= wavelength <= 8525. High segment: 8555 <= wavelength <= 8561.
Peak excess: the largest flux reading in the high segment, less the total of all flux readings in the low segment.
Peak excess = -36.5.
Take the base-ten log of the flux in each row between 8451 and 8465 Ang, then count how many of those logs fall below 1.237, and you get 0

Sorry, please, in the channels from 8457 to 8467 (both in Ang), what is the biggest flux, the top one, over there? 17.7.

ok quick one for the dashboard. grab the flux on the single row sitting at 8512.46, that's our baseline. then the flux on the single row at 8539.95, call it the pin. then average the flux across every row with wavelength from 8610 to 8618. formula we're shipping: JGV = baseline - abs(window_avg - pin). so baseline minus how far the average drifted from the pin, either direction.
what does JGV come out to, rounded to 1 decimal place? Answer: 12.3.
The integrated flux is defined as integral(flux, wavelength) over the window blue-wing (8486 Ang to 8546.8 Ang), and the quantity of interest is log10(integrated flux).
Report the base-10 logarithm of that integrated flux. 3.0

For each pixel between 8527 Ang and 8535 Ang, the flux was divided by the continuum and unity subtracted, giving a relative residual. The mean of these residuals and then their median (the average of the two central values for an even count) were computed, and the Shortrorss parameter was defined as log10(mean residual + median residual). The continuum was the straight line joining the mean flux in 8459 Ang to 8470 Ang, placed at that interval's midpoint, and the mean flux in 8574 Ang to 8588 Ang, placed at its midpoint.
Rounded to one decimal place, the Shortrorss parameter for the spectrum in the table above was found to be -1.0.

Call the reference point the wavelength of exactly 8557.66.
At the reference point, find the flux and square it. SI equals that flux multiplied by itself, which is 234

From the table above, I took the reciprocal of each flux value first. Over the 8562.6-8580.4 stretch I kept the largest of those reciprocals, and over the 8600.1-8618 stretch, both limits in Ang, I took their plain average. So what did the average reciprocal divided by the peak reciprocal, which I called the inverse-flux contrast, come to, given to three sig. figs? 0.950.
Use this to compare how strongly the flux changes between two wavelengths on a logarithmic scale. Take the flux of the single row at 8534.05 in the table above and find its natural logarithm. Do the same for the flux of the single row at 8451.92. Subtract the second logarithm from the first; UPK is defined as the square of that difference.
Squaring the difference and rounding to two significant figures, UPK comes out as 0.0028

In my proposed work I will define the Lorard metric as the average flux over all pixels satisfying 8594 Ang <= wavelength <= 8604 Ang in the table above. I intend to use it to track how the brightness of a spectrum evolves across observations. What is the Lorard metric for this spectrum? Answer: 15.6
